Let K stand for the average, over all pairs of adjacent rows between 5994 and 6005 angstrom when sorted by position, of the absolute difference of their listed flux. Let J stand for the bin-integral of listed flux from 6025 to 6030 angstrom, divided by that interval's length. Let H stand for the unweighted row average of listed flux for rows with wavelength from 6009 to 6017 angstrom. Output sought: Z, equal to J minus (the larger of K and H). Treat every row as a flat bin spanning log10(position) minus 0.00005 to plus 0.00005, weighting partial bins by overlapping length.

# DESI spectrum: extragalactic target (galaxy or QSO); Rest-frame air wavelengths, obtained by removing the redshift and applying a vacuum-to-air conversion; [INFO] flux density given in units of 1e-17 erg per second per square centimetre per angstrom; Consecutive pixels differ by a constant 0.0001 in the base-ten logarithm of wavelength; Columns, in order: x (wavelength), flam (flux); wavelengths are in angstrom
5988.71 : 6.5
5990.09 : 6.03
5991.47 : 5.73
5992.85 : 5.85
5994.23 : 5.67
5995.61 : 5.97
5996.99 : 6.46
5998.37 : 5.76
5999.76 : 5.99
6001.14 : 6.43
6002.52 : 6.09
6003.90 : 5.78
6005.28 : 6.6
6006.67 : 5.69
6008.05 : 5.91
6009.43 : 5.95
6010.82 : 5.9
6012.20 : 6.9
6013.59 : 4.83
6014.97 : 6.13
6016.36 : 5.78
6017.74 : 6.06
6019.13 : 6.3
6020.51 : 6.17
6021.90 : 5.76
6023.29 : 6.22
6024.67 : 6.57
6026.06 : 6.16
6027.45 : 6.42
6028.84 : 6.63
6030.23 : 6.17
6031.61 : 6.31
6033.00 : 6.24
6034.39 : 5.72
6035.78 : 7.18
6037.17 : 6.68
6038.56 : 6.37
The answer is 0.47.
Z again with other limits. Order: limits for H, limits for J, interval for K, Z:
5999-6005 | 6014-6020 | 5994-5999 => -0.05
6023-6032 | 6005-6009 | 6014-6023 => -0.35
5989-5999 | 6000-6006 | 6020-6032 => 0.28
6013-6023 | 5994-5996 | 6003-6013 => -0.03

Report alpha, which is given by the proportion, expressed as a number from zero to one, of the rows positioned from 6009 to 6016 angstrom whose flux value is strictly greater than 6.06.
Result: 0.4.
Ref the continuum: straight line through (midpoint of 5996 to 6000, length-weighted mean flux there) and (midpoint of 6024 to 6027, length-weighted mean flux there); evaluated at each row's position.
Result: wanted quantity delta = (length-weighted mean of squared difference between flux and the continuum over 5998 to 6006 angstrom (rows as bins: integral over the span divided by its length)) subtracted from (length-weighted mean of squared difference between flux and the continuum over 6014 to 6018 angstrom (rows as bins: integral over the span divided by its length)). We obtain 0.1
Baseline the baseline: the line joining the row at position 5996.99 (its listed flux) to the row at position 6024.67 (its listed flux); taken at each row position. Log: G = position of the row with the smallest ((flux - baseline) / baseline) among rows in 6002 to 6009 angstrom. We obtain 6006.67 angstrom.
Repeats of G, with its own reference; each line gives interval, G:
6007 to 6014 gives 6013.59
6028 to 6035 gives 6034.39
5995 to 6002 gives 5998.37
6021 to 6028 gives 6021.90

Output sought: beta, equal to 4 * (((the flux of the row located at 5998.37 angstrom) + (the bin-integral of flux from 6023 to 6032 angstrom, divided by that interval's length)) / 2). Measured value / 24.3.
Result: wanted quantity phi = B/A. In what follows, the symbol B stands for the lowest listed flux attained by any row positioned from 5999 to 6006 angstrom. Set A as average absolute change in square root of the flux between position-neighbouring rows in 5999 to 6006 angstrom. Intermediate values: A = 0.096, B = 5.78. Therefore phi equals 60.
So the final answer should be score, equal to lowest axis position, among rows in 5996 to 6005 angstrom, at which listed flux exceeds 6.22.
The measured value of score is 5996.99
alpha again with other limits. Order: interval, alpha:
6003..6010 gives 0.2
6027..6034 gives 1.0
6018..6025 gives 0.8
